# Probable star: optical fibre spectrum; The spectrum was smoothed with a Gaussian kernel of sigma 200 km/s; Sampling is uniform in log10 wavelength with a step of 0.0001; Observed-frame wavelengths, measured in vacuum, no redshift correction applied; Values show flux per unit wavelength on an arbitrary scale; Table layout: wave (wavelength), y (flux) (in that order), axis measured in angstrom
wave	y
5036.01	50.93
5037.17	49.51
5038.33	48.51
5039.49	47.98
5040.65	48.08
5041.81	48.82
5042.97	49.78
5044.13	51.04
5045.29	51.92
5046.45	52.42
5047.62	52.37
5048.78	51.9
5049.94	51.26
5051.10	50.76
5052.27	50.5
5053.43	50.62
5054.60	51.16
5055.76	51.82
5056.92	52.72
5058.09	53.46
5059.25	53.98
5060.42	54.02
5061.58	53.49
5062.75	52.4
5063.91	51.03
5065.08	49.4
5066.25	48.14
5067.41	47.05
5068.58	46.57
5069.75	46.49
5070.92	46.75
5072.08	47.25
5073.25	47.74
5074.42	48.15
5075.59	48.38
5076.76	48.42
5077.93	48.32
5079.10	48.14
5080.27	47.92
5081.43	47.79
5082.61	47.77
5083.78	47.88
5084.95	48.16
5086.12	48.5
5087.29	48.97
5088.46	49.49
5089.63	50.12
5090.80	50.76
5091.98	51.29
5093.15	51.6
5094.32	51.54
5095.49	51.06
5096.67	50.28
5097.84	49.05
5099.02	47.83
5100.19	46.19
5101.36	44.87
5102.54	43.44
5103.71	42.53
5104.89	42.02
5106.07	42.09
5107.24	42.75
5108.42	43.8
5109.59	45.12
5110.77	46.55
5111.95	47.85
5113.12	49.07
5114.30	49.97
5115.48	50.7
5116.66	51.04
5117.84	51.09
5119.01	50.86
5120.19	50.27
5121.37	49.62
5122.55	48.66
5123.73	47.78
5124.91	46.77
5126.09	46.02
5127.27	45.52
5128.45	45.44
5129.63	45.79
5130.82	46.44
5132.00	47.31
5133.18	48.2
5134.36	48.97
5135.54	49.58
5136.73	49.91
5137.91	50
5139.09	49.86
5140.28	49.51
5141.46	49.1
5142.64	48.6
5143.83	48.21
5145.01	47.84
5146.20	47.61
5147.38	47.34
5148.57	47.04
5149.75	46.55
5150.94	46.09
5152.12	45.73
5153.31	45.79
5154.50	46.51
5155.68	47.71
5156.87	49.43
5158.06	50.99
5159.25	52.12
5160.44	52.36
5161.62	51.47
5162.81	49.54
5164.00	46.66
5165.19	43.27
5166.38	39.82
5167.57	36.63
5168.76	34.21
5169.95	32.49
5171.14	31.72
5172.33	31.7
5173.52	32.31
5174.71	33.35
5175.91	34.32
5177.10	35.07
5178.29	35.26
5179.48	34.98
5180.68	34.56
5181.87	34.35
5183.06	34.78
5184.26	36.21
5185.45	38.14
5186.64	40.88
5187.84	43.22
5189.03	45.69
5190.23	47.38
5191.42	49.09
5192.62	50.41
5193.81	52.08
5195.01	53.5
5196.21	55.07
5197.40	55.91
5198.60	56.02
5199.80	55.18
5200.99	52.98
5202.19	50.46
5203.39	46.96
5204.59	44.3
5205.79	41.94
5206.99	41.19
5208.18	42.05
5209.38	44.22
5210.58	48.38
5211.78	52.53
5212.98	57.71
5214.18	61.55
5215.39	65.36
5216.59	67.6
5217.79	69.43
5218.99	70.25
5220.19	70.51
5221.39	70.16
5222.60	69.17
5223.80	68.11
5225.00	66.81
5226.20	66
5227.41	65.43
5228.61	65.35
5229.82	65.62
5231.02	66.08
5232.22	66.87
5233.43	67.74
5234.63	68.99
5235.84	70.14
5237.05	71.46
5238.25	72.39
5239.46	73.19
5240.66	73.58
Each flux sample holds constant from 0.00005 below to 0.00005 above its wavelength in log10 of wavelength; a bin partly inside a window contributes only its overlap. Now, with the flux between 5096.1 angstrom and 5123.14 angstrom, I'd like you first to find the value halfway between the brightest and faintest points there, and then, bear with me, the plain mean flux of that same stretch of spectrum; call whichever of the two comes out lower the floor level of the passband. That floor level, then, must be 46.6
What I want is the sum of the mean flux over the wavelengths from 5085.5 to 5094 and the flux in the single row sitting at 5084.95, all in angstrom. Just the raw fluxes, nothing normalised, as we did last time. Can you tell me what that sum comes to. 98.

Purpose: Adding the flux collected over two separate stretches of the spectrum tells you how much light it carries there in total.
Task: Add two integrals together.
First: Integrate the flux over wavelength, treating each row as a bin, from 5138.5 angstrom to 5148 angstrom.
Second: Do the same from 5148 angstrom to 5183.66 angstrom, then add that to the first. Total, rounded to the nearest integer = 1930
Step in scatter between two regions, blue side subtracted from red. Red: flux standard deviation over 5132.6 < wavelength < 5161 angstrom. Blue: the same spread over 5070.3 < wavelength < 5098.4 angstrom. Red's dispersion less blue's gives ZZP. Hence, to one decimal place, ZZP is 0.4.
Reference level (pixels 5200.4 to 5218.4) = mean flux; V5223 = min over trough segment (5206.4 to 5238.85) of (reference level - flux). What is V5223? -19.9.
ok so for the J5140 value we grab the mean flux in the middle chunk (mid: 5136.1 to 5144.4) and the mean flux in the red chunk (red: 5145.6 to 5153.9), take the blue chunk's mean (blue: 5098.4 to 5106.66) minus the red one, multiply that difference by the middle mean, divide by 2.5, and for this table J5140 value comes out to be -48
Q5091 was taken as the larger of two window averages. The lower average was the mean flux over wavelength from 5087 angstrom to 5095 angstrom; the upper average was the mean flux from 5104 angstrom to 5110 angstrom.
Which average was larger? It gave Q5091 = 51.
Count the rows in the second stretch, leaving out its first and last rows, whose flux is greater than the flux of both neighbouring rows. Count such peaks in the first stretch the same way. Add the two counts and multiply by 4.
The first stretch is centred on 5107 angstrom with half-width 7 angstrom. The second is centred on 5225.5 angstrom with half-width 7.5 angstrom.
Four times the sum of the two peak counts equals 4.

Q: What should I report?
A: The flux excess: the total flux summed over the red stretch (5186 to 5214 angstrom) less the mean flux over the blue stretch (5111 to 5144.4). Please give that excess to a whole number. 1079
